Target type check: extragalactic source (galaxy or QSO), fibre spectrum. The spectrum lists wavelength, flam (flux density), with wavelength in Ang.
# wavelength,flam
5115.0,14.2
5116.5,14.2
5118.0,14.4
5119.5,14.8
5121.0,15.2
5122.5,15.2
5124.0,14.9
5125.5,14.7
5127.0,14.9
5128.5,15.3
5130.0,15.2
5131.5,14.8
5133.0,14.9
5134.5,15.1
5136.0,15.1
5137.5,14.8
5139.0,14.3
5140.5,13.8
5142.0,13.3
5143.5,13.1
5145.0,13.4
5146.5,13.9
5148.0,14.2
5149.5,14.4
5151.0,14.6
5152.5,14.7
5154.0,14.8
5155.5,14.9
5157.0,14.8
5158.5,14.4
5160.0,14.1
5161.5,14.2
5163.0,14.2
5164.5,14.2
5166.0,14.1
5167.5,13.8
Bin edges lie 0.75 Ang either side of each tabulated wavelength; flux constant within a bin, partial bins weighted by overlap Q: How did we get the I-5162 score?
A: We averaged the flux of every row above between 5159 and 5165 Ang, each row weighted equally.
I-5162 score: 14.2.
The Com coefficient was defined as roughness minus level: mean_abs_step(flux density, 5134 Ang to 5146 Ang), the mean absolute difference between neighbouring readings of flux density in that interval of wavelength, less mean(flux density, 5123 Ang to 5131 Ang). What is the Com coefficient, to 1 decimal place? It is -14.7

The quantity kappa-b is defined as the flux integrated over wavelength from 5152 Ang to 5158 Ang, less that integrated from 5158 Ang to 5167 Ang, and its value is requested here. -39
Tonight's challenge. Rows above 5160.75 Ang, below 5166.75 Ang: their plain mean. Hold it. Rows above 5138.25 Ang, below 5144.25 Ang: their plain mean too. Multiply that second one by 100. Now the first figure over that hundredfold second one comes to 0.0104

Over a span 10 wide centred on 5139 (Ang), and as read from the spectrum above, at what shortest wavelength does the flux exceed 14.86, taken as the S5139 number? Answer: 5134.5 Ang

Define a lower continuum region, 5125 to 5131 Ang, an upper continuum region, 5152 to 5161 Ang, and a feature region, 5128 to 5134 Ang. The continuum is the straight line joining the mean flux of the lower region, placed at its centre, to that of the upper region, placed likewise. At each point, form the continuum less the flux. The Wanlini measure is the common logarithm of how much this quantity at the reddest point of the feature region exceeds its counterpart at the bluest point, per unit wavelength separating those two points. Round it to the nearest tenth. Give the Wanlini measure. -1.1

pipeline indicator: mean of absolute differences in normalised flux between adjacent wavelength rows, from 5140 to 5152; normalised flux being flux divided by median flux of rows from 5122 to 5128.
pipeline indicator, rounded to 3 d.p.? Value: 0.021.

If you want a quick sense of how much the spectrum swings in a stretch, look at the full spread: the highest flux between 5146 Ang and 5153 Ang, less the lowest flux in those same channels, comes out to 0.80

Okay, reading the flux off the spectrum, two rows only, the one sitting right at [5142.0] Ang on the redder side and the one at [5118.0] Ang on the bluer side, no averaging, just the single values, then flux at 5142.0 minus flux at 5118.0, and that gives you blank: -1.1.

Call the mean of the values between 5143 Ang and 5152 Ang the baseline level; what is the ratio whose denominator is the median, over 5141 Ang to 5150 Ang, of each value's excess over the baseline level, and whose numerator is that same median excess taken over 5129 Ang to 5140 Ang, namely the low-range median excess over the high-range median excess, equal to -3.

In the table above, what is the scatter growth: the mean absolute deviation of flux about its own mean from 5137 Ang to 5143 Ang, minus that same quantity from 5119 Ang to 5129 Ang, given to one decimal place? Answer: 0.3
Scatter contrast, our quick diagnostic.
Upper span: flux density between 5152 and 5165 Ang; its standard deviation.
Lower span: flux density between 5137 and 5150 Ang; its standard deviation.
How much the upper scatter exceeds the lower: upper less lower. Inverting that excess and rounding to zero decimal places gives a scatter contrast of -4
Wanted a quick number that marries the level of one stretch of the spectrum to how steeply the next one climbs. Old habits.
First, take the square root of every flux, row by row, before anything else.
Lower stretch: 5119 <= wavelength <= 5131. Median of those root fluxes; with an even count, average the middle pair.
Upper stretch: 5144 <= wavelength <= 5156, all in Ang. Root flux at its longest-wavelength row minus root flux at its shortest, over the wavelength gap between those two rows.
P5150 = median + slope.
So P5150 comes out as 3.898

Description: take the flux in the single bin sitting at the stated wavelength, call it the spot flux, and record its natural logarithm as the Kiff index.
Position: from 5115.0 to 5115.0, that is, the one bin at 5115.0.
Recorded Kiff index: 2.65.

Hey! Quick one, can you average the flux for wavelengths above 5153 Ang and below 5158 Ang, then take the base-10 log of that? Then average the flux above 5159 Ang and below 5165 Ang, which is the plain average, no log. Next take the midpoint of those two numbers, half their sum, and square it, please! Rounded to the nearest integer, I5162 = 59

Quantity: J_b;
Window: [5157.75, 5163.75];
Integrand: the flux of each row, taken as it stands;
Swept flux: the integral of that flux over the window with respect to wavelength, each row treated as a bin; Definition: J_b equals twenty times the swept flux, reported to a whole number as 1707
